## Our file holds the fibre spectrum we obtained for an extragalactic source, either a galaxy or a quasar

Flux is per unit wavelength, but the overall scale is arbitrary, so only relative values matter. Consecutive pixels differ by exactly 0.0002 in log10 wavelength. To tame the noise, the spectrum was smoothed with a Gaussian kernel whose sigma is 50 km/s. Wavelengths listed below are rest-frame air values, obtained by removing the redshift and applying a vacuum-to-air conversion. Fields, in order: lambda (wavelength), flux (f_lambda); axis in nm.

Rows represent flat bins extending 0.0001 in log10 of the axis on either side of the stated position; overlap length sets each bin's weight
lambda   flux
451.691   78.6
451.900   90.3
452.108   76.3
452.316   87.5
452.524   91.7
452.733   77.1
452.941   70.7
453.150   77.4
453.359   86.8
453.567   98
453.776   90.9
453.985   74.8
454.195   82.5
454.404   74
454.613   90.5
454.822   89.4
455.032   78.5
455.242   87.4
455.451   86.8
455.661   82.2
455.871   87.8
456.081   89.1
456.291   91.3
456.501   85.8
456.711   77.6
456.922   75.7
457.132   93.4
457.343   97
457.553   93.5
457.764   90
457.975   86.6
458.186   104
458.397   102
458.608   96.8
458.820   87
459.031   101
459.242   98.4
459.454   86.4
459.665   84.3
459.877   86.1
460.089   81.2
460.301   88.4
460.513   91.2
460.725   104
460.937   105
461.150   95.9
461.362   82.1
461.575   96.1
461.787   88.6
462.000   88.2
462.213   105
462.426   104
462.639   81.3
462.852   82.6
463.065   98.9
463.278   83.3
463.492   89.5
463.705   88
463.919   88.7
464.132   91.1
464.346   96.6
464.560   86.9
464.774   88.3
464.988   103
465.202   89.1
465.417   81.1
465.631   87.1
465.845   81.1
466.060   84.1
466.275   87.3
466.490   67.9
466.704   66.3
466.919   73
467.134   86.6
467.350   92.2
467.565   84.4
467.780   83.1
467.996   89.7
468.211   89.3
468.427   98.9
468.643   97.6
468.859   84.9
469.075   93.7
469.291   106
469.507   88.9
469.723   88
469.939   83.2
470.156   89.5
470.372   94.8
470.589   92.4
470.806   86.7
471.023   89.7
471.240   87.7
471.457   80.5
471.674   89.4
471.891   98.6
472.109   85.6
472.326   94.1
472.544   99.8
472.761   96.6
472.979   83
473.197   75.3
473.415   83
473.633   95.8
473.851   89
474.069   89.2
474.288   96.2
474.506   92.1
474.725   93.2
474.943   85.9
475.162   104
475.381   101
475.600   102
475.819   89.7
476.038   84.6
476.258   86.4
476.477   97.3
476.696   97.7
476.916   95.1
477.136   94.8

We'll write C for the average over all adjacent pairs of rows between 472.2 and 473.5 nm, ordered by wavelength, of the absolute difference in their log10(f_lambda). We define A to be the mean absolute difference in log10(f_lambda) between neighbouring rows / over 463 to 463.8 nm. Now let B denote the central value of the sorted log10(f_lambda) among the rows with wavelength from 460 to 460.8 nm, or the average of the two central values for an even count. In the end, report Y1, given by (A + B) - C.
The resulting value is 1.95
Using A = 0.038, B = 1.953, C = 0.038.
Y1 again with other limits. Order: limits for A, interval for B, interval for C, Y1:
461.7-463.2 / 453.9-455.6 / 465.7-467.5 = 1.93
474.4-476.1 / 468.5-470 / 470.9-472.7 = 1.94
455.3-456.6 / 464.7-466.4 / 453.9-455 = 1.91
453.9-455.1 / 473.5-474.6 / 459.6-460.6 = 1.99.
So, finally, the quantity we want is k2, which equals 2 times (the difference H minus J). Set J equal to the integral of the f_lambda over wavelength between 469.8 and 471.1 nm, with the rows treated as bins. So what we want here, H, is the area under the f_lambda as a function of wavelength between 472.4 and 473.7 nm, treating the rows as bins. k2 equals -1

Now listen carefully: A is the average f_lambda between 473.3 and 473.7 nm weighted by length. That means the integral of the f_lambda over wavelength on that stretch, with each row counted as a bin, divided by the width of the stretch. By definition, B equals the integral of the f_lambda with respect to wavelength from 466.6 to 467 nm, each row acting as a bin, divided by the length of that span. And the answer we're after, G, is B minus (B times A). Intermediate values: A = 89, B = 69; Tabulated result -6079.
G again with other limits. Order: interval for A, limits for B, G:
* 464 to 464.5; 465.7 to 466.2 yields -7655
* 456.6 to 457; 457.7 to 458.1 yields -6733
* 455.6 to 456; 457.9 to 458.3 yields -8124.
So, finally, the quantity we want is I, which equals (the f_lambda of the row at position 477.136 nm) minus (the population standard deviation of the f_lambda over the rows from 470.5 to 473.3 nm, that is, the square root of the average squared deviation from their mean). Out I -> 88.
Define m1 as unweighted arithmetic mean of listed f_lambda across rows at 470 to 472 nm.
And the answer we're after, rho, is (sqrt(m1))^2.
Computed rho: 89.9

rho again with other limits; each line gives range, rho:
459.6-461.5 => 90.9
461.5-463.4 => 92.0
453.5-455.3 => 85.1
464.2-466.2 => 88.6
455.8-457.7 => 87.9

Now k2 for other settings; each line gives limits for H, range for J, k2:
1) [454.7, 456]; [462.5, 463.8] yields -6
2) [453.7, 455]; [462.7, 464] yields -13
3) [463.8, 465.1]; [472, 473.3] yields 9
